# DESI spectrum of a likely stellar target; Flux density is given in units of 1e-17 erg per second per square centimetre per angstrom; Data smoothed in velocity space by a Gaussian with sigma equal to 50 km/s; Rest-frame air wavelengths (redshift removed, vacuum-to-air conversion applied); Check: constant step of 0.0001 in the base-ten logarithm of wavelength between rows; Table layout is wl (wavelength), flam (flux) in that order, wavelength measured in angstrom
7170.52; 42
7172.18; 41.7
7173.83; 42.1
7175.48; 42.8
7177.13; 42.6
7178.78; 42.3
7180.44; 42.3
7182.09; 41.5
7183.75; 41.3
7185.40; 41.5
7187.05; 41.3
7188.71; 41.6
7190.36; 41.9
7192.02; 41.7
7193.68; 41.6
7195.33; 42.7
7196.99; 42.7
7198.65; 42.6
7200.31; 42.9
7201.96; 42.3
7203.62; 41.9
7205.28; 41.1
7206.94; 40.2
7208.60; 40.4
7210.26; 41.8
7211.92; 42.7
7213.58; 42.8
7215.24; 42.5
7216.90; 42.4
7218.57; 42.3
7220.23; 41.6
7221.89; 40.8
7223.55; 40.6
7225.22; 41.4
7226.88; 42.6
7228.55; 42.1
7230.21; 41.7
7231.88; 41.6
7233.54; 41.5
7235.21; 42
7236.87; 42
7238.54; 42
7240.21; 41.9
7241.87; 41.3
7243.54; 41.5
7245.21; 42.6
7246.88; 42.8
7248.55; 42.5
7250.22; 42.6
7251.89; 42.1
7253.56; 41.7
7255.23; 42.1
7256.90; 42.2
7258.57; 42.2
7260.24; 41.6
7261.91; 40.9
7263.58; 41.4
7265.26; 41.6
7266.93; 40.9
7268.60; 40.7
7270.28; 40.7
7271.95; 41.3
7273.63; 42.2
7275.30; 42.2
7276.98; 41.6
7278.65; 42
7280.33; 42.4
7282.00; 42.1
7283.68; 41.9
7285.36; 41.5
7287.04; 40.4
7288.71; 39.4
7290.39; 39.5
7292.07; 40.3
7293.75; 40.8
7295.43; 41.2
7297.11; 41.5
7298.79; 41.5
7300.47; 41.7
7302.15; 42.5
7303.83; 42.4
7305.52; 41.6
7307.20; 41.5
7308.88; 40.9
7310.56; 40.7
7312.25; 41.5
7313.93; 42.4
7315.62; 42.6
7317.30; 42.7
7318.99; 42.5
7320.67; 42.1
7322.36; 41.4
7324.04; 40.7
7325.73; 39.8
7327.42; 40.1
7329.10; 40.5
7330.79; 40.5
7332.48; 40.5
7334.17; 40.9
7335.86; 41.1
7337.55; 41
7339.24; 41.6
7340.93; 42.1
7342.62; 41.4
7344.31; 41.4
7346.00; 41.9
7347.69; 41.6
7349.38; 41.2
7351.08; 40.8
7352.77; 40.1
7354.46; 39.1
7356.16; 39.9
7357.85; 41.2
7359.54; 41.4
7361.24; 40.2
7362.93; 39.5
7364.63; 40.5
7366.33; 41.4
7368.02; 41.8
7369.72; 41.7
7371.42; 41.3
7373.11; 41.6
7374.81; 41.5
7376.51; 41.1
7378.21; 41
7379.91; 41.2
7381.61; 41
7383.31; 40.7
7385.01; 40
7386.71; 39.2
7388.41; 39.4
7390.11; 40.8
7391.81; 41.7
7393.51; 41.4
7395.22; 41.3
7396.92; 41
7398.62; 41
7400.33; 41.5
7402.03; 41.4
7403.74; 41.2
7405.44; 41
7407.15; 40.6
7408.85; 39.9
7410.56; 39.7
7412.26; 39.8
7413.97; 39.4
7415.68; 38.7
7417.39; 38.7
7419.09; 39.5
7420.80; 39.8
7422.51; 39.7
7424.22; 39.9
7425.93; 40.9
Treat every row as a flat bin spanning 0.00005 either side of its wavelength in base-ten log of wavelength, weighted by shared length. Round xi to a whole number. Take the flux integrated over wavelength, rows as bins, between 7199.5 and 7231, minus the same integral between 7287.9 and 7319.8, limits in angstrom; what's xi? -5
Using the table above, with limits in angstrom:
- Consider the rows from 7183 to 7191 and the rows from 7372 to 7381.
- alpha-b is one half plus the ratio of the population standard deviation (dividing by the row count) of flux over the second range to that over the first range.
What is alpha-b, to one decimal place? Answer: 1.5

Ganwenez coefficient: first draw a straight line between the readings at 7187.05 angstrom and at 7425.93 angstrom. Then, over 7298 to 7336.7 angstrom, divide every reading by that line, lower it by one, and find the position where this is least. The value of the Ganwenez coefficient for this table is 7325.73 angstrom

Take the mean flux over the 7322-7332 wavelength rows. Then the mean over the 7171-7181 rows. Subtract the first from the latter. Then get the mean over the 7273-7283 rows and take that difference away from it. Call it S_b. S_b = 40.3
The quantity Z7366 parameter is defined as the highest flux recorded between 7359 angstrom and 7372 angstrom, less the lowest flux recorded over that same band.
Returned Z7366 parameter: 2.3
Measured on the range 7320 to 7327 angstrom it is 2.3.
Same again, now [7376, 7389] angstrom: 2.0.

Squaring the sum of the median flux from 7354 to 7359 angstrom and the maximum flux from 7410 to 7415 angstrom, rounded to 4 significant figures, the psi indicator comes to 6352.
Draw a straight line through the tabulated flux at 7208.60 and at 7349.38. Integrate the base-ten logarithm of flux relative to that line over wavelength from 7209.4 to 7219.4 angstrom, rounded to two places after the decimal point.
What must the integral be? 0.21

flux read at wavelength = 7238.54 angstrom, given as 42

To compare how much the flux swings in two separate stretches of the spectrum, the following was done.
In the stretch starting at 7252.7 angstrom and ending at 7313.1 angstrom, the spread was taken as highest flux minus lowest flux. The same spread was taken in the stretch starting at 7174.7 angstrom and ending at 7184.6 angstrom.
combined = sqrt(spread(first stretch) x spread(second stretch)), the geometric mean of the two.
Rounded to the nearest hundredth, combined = 2.16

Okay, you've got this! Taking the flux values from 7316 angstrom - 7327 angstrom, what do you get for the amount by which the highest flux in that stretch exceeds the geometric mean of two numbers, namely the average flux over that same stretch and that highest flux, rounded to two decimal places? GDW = 0.59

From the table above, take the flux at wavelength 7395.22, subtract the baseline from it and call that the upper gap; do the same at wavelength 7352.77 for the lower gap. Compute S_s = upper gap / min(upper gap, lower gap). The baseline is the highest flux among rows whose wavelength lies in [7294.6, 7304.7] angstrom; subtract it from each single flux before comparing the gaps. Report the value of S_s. 0.50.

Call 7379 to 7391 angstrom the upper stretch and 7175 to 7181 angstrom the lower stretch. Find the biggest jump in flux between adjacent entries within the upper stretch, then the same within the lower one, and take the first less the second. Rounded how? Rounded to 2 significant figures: 1.1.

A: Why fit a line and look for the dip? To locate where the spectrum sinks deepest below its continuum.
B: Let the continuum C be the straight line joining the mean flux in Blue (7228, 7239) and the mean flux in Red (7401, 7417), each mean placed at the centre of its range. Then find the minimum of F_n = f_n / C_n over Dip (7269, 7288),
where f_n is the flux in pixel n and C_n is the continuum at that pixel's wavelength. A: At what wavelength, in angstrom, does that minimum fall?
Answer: 7287.04 angstrom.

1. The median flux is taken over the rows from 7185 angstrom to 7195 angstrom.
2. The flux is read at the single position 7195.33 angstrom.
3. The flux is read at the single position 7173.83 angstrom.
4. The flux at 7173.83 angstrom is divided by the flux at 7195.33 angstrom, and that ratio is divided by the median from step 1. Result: 0.0237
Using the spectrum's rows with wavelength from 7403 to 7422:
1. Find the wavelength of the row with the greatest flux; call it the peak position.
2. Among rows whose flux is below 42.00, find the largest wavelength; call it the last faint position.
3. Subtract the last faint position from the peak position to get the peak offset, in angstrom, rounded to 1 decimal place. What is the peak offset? -17.1 angstrom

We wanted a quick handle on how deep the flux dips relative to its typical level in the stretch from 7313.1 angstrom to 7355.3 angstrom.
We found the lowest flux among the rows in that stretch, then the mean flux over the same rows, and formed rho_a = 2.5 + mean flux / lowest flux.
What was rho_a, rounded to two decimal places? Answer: 3.55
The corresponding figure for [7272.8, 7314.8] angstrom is 3.55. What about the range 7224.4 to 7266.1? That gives 3.52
